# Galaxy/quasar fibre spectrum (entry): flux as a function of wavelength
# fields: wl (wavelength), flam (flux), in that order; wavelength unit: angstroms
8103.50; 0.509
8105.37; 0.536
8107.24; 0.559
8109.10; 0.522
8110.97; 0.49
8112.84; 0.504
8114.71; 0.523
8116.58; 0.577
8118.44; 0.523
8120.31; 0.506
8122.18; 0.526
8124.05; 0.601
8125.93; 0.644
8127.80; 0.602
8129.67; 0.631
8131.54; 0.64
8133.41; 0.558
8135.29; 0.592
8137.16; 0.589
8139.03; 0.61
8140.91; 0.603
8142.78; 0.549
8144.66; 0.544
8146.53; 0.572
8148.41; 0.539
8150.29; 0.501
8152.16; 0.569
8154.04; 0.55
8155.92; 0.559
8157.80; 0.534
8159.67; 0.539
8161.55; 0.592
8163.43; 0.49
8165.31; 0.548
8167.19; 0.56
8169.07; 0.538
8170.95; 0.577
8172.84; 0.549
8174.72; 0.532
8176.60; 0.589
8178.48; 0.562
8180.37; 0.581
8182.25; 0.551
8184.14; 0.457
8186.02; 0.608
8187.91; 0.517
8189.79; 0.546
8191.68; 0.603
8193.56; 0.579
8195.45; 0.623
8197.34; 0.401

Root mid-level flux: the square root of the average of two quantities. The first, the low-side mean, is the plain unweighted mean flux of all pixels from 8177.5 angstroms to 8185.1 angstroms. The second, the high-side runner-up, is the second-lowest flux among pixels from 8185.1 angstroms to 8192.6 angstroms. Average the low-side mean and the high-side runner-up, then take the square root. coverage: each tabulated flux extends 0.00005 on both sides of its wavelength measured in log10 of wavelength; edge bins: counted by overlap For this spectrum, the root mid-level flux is 0.736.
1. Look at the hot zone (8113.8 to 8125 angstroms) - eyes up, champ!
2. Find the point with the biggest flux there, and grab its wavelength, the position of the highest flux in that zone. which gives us 8124.05 angstroms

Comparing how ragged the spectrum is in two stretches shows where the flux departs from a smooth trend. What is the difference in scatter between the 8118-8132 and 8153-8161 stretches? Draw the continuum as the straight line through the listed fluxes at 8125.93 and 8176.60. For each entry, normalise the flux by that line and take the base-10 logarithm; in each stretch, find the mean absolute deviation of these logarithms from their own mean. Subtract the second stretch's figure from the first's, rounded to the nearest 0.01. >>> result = 0.03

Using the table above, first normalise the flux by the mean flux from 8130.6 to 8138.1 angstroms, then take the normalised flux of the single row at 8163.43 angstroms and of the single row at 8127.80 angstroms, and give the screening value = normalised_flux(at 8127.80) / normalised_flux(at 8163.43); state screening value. 1.23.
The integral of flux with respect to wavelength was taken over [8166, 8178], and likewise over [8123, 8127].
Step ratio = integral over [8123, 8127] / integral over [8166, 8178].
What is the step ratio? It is 0.4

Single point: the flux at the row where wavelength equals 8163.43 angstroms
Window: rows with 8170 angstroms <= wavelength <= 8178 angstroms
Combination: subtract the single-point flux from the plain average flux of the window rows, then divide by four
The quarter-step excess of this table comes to 0.018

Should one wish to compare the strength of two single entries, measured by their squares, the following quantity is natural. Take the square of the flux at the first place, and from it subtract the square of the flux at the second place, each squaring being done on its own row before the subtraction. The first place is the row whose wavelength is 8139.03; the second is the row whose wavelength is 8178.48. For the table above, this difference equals 0.06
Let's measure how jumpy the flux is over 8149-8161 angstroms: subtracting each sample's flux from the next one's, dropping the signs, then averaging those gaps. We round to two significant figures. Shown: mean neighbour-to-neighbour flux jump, 0.025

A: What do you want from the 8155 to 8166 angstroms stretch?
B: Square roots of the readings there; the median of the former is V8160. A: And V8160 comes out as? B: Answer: 0.737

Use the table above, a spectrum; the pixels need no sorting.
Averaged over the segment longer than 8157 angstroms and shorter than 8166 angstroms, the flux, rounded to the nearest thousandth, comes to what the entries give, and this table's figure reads 0.541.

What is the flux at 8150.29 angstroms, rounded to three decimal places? 0.501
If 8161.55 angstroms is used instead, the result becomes 0.592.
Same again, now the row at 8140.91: 0.603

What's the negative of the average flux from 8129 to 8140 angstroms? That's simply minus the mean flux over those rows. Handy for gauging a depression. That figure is -0.603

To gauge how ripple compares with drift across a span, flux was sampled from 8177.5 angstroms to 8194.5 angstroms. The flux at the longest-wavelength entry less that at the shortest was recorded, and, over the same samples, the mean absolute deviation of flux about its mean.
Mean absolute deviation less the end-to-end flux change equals 0.017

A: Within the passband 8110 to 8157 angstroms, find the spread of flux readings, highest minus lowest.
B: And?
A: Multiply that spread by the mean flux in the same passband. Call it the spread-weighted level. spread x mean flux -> 0.087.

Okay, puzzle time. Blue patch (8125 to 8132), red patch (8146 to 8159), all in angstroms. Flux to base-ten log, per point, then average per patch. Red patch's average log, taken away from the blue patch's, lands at 0.062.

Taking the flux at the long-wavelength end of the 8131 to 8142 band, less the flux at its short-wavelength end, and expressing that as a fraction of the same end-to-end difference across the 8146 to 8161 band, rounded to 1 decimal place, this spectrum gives 1.1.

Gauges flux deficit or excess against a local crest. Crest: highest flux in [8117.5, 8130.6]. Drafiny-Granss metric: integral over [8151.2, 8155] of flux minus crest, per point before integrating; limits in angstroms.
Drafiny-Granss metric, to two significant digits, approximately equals -0.32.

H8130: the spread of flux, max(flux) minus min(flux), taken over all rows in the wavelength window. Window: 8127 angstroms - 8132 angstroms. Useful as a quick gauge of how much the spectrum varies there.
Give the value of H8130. 0.038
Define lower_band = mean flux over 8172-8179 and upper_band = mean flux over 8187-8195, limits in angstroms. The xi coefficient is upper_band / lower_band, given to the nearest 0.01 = 1.01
